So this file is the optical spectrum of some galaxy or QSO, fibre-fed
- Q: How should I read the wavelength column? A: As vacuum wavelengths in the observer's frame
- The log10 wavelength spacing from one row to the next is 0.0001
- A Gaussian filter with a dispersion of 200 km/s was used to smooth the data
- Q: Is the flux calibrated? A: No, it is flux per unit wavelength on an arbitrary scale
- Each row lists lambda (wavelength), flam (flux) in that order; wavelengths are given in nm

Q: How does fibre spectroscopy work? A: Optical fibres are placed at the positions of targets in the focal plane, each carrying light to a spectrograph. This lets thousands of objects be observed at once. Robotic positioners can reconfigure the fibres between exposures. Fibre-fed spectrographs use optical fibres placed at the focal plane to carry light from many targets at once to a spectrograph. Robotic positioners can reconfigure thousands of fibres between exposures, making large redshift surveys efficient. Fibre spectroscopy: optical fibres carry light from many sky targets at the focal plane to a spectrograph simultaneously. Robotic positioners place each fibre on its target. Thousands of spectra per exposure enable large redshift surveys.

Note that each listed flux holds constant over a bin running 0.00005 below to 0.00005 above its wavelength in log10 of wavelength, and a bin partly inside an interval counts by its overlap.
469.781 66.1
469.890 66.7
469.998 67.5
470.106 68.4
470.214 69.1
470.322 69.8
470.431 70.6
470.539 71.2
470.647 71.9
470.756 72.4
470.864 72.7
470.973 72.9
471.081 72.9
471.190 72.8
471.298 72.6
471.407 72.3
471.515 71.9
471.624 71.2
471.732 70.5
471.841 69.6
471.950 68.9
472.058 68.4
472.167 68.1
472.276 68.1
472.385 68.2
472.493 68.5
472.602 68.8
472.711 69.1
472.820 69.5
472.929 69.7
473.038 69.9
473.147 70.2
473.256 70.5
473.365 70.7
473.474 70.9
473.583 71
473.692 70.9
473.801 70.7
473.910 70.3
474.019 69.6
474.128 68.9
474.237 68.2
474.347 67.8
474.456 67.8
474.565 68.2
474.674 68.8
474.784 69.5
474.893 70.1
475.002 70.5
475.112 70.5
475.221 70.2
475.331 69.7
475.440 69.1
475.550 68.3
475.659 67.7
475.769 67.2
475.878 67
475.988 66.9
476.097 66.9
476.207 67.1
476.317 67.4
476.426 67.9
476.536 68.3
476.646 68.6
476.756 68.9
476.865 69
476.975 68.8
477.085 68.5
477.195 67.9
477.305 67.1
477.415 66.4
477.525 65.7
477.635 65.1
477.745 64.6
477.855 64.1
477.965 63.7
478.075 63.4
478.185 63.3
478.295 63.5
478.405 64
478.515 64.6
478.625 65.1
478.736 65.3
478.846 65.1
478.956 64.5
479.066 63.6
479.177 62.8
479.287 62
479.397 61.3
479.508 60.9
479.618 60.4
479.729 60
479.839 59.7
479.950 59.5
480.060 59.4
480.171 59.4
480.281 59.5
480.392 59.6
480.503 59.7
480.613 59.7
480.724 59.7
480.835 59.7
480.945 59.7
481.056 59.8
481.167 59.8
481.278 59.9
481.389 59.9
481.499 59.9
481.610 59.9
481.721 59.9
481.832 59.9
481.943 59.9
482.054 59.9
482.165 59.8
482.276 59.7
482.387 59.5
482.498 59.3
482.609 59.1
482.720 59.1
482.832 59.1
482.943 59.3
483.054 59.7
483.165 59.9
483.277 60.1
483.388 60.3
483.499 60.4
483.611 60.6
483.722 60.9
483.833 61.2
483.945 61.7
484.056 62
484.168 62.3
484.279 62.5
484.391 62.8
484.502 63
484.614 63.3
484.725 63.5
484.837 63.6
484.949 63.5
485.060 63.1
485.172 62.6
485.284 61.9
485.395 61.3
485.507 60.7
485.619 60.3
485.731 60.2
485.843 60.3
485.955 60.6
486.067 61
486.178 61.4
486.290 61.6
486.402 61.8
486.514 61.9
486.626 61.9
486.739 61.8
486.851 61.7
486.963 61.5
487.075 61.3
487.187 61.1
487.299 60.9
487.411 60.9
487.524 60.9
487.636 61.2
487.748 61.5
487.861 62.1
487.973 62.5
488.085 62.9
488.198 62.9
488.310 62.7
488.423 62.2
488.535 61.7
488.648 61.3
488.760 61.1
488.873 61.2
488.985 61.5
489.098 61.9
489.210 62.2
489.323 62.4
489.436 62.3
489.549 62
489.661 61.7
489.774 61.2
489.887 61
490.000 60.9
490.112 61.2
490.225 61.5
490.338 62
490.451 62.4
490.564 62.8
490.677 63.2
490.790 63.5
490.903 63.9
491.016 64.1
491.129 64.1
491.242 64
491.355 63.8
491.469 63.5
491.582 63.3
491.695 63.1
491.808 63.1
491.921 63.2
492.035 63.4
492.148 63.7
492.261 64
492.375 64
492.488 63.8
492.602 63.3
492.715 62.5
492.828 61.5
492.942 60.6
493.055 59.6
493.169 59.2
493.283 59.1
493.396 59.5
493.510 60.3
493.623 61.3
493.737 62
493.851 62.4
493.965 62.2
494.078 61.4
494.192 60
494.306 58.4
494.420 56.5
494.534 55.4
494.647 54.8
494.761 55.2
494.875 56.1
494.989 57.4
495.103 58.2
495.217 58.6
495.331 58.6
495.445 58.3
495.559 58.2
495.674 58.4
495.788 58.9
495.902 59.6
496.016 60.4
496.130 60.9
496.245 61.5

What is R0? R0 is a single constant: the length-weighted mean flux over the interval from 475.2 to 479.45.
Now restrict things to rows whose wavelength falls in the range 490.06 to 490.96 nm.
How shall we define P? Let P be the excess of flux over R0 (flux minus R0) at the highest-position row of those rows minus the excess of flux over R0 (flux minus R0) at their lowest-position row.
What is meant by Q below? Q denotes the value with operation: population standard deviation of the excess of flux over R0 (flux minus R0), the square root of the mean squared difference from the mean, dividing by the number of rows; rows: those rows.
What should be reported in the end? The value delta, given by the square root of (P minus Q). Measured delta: 1.34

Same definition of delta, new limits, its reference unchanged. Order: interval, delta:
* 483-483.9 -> 1.01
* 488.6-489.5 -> 0.71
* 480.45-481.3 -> 0.36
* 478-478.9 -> 0.96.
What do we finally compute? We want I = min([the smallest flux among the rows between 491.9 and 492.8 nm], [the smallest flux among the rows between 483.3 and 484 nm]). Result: 60.3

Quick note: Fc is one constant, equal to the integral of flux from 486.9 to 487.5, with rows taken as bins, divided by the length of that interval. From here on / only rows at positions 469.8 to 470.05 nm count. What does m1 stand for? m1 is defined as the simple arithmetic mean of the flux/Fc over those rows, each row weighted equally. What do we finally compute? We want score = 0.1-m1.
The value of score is -1.00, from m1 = 1.10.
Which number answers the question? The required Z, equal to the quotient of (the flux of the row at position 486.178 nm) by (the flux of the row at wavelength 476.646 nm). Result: 0.895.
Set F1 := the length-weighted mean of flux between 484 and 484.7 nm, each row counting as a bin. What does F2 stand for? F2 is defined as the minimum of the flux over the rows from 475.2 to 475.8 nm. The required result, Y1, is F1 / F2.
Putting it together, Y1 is 0.93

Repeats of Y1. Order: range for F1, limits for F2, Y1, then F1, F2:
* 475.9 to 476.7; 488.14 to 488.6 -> 1.09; 68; 61.7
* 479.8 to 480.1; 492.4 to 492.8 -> 0.95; 60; 62.5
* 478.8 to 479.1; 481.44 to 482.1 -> 1.08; 65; 59.9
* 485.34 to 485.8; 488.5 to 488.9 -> 0.99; 61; 61.1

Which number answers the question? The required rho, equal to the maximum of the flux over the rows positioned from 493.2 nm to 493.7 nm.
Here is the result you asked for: 61.3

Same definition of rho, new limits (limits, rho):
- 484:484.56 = 63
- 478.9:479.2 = 64.5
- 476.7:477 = 69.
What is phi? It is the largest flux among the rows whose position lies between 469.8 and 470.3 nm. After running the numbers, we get 69.1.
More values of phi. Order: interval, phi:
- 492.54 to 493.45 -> 63.3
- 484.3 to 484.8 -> 63.5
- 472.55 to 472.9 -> 69.5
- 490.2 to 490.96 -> 63.9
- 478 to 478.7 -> 65.1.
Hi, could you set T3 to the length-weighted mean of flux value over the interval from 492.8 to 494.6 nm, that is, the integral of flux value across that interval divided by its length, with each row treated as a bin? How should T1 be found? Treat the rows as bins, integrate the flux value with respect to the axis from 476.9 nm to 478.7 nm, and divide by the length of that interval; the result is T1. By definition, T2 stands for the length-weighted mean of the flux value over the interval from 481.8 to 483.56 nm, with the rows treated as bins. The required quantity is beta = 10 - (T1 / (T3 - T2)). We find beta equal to -261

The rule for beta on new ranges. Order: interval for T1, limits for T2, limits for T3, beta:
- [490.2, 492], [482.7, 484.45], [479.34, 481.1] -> 81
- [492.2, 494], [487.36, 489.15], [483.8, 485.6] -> -86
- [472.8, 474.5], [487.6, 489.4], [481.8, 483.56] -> 40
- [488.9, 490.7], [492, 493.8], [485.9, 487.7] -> 185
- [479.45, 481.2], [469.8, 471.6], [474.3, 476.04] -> 38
